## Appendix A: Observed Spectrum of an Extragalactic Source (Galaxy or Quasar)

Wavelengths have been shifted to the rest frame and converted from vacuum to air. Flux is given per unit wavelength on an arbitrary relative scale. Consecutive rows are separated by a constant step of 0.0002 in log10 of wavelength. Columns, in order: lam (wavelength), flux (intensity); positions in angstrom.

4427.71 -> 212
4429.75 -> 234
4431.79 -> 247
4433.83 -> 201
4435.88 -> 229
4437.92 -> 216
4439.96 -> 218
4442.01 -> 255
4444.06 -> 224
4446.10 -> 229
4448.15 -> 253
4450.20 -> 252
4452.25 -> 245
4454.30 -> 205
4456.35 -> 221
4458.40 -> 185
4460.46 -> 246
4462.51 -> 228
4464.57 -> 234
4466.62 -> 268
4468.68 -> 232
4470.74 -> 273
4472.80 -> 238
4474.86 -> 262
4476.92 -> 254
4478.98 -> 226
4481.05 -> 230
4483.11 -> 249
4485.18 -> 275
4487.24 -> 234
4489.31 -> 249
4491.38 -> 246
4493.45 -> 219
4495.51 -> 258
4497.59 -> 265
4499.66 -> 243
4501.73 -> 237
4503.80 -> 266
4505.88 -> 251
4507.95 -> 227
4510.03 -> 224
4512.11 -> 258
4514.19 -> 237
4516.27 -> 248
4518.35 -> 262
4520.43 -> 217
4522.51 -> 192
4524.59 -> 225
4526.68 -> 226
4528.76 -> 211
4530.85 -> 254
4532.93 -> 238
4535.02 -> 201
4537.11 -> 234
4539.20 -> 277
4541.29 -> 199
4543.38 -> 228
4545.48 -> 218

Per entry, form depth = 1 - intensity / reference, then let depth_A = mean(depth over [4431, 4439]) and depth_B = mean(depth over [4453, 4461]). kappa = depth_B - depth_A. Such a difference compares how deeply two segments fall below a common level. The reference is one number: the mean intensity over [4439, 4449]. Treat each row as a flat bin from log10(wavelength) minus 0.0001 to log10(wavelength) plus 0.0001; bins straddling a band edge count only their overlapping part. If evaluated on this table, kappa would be 0.04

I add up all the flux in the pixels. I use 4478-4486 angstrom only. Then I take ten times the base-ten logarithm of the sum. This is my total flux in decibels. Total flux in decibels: 29.9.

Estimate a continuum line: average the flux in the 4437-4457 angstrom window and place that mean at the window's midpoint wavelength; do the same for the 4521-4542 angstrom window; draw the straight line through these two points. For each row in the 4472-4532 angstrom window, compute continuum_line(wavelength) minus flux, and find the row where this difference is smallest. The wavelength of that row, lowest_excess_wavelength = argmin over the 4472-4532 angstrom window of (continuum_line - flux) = 4485.18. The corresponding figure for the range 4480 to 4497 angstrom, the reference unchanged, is 4485.18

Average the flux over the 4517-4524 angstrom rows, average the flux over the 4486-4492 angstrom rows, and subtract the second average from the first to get -19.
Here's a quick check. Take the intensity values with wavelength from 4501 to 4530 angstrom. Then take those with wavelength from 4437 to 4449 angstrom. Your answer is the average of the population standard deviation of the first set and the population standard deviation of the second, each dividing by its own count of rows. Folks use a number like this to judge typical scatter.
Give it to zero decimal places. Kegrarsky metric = 18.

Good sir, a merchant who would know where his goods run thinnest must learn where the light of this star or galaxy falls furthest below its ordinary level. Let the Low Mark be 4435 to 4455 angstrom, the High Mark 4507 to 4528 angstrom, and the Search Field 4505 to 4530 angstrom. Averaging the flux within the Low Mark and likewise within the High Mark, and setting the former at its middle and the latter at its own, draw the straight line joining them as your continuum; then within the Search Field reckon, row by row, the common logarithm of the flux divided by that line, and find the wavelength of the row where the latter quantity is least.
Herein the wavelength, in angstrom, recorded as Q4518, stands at 4522.51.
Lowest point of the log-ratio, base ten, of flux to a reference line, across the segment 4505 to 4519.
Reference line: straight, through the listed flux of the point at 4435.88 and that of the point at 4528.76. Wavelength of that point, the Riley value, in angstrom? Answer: 4510.03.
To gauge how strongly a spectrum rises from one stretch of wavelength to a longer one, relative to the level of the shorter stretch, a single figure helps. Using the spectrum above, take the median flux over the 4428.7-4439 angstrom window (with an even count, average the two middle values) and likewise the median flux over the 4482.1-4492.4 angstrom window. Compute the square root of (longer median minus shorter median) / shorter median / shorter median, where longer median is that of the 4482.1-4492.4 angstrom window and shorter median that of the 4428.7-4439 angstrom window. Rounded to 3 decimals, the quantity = 0.020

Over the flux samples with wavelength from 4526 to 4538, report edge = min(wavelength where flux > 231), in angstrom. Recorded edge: 4530.85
